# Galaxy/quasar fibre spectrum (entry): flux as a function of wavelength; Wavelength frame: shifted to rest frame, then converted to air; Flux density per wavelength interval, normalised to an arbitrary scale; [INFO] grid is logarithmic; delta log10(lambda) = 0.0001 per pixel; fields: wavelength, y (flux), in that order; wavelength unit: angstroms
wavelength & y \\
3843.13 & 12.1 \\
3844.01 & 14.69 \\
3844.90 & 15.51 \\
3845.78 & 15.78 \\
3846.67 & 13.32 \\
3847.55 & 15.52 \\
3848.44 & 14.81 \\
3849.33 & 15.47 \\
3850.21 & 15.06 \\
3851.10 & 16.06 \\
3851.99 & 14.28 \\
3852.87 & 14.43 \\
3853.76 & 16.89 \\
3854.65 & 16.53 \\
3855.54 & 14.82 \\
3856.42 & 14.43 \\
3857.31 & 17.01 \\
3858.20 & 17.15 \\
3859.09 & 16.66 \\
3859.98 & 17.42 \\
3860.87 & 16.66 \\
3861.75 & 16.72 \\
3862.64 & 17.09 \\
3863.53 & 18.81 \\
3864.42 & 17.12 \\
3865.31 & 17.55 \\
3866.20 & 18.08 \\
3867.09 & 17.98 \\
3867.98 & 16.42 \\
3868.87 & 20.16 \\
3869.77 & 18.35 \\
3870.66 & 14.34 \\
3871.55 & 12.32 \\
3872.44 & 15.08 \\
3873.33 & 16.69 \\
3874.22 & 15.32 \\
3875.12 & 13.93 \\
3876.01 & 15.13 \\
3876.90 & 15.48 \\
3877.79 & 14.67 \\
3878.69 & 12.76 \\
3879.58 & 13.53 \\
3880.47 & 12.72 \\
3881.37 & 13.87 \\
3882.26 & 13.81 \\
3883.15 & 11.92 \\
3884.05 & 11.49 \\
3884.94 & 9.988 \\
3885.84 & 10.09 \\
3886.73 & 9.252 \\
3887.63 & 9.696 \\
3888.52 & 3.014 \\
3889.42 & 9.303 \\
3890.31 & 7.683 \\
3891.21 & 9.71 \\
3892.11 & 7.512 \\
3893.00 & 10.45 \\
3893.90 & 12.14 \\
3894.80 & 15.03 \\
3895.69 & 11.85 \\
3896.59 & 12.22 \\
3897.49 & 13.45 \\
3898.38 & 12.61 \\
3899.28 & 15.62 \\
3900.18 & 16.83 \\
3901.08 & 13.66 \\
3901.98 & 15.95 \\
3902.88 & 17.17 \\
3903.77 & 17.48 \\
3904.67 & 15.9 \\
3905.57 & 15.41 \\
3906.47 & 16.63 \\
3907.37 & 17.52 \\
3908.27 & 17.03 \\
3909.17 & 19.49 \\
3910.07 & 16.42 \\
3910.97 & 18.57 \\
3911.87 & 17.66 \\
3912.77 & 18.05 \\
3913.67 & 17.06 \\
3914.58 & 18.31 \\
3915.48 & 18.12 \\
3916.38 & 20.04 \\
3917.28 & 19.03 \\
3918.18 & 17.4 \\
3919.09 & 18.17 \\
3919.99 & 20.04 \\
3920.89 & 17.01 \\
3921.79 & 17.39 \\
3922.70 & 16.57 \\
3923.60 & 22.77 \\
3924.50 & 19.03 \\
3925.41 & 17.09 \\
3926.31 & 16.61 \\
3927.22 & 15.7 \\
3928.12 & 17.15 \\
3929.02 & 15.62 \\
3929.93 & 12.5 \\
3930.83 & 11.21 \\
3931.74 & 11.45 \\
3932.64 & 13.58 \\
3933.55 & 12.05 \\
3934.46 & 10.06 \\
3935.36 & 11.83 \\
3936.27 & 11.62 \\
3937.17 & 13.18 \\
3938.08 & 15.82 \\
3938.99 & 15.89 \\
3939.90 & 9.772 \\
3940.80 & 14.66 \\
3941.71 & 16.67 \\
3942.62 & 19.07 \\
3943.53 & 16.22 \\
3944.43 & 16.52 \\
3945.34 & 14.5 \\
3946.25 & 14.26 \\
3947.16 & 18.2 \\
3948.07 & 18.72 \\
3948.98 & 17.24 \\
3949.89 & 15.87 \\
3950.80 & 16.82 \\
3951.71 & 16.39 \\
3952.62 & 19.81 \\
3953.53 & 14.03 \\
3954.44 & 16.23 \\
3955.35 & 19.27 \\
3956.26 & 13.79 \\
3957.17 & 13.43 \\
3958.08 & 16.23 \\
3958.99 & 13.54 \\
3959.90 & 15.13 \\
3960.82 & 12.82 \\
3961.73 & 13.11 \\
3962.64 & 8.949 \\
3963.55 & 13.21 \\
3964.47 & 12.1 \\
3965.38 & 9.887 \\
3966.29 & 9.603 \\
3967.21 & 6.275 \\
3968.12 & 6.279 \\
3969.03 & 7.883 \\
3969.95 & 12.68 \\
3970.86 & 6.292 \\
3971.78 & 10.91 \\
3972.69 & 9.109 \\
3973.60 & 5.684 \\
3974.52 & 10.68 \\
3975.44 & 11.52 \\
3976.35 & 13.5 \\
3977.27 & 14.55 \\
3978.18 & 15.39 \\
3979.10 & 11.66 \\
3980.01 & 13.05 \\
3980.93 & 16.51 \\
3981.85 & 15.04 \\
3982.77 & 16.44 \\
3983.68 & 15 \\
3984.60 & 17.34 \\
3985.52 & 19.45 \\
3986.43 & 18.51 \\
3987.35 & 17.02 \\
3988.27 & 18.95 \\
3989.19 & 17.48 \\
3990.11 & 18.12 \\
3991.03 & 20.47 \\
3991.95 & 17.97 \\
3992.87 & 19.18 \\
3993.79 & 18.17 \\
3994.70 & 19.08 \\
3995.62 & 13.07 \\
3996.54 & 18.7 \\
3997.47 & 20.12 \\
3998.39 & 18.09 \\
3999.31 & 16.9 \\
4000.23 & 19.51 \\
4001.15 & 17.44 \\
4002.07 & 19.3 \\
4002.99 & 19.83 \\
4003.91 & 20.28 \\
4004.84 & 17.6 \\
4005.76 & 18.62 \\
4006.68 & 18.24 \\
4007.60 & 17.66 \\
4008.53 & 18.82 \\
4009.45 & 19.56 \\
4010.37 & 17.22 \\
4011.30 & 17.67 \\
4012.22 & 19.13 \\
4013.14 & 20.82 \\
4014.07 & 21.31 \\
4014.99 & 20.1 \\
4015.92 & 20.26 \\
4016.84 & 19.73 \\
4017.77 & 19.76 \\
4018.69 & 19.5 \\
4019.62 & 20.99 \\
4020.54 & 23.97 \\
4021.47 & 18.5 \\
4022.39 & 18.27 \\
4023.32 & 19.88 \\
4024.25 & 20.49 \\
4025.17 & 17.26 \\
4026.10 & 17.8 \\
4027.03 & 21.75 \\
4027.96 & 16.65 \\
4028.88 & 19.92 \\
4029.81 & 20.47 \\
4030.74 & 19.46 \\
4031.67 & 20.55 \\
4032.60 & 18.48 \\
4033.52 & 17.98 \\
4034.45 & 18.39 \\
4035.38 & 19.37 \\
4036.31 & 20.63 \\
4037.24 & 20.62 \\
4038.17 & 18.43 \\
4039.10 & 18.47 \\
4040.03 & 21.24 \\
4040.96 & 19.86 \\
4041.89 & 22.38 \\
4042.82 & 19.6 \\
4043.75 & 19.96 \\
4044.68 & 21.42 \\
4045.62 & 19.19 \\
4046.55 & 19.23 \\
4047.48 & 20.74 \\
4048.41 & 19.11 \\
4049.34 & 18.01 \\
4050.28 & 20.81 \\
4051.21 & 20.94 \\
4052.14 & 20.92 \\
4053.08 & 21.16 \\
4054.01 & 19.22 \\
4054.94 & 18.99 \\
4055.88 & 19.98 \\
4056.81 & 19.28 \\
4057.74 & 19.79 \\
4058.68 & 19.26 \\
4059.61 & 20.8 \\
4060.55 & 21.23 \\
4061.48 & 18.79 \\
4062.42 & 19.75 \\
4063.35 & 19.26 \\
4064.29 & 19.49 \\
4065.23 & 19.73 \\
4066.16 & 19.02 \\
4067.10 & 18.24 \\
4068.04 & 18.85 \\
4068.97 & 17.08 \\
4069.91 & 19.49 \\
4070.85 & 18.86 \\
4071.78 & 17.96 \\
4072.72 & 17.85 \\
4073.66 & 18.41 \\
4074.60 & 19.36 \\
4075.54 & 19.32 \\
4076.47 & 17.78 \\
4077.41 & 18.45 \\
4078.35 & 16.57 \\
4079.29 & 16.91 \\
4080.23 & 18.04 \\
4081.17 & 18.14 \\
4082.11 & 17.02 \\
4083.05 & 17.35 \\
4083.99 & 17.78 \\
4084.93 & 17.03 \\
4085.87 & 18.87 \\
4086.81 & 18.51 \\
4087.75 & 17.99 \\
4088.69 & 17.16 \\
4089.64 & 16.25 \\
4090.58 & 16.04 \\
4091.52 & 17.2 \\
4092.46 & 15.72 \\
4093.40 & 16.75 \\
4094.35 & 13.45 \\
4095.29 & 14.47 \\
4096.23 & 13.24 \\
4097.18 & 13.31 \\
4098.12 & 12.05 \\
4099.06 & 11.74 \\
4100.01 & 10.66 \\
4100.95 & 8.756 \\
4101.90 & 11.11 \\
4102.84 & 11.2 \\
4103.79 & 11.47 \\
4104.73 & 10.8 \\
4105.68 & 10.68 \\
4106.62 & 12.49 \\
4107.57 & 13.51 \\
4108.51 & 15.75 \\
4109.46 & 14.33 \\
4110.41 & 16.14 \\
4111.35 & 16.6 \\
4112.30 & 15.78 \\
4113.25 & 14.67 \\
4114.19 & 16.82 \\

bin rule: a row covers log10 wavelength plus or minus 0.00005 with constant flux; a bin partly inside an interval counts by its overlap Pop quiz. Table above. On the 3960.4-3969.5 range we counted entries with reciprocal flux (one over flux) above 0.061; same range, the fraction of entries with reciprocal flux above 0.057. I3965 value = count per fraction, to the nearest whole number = 10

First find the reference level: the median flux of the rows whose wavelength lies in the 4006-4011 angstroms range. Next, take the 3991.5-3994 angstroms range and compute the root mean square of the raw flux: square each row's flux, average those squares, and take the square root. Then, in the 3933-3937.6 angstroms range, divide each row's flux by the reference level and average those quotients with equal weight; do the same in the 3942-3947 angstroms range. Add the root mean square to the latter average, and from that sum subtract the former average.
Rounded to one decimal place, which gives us 18.7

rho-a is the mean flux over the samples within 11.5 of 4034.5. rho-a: 19.61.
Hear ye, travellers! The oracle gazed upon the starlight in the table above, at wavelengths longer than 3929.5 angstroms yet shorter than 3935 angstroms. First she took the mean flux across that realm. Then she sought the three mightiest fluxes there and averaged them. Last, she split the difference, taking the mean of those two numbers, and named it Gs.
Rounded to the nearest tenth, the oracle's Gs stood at 12.3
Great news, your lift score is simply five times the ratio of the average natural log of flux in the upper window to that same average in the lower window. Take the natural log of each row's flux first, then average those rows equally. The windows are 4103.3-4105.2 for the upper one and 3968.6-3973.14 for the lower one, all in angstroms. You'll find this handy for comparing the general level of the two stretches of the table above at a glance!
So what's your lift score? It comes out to 5.5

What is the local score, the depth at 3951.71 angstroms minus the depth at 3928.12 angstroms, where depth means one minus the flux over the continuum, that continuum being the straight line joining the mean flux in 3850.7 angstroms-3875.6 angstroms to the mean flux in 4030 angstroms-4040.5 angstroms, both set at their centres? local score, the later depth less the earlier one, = 0.07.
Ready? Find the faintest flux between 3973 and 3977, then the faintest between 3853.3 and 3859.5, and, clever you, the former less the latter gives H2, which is -9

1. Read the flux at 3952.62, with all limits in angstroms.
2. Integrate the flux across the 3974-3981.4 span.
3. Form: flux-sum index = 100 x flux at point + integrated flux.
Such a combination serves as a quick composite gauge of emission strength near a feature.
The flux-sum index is 2079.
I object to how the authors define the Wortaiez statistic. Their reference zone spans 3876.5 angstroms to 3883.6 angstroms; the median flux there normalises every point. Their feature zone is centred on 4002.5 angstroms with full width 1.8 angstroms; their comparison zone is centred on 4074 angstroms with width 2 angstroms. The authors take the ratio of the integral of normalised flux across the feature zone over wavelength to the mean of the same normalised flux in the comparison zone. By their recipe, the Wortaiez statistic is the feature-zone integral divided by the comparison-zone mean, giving 1.9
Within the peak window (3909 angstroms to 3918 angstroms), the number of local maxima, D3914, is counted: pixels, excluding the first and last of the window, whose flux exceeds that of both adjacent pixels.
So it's 4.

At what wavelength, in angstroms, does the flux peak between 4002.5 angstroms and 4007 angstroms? 4003.91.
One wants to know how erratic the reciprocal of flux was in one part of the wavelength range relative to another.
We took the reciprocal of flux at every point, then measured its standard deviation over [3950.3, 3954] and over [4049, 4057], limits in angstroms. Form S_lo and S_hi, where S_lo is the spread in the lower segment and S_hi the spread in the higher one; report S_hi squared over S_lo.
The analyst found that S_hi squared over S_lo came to 0.0010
